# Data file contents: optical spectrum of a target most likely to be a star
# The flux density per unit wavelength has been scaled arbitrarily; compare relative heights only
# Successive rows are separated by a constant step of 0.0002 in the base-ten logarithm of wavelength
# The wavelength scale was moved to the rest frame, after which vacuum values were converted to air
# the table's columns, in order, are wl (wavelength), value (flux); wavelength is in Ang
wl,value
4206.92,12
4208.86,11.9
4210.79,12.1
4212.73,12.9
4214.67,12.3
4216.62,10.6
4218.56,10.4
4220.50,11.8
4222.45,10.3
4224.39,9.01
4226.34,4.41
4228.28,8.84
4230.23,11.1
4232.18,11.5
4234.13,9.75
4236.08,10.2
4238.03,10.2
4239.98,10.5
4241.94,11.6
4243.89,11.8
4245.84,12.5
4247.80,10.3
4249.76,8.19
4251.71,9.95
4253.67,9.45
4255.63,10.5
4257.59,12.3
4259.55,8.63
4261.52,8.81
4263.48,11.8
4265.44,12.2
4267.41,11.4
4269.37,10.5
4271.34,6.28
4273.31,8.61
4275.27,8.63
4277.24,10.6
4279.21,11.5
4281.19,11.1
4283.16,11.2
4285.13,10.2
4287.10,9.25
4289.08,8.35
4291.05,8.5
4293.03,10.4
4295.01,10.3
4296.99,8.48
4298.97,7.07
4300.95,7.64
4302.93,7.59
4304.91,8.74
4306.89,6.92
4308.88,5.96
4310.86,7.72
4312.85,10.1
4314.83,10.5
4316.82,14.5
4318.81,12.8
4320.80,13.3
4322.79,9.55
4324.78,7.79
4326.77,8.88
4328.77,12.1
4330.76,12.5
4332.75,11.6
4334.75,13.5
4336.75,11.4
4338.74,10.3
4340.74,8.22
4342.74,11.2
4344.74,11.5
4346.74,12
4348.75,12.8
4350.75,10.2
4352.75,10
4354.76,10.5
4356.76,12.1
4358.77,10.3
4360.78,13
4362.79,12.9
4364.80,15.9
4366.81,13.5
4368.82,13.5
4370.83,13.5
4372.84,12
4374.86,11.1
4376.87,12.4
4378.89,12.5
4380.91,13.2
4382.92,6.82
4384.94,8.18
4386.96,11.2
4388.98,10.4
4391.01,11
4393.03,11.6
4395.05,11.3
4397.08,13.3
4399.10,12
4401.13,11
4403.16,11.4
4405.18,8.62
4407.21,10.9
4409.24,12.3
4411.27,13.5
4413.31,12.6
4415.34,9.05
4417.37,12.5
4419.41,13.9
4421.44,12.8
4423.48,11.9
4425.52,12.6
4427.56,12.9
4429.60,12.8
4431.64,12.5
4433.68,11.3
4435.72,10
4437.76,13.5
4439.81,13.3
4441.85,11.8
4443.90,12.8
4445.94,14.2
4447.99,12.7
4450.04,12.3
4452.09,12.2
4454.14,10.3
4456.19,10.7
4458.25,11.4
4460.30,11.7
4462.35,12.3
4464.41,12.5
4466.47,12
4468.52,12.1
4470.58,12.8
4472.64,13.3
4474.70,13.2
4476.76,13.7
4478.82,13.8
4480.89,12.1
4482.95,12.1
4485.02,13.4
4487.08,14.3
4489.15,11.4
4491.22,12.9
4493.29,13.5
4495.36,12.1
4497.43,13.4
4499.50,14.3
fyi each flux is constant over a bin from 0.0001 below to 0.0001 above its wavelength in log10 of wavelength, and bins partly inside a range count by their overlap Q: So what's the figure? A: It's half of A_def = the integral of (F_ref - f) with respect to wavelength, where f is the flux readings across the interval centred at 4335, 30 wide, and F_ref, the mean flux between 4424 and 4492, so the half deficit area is 20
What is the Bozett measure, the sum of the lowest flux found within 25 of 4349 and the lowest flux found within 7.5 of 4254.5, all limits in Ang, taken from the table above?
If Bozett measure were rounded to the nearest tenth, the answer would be 16.0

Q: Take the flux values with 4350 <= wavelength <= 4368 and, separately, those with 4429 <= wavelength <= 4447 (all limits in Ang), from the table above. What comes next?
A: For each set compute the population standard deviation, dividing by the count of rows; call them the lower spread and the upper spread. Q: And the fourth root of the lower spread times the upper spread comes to 1.22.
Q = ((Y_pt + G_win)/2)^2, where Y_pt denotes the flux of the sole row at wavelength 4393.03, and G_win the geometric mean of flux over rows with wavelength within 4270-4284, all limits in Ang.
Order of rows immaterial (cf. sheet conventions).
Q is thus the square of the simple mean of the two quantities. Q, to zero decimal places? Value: 111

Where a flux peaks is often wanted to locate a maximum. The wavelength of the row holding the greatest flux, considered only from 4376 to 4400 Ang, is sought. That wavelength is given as 4397.08 Ang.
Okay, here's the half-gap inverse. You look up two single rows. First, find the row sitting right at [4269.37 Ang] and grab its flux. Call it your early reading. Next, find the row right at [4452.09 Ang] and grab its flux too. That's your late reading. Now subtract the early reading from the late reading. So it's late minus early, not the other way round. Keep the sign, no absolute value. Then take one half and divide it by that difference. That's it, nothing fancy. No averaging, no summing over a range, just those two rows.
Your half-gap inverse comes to 0.29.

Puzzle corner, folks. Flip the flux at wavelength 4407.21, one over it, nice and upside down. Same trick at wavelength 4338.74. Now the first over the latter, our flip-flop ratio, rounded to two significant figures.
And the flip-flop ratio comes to 0.94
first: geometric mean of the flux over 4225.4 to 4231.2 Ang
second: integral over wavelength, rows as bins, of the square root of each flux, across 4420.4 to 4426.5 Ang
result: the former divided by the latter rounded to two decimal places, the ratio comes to 0.35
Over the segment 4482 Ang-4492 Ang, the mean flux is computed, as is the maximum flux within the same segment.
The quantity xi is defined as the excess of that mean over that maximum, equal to -1.5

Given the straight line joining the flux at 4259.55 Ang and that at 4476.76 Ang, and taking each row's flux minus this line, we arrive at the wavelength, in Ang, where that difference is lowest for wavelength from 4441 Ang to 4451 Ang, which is 4441.85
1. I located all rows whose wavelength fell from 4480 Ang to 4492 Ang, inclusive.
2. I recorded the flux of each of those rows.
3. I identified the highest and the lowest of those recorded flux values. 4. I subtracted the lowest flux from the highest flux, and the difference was 2.9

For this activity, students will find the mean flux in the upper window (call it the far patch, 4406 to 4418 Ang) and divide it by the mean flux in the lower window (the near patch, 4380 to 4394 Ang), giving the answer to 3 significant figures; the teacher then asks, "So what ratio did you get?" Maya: 1.14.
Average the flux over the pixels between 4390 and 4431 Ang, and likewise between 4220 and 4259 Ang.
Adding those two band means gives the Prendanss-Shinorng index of 22.1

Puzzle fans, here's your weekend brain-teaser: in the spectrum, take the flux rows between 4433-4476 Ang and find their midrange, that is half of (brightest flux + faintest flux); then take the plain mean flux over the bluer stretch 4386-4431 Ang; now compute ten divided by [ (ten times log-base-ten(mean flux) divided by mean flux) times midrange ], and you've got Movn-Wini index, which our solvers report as 0.91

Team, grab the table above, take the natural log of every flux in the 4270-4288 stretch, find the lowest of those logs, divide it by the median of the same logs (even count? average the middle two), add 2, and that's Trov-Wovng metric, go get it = 2.79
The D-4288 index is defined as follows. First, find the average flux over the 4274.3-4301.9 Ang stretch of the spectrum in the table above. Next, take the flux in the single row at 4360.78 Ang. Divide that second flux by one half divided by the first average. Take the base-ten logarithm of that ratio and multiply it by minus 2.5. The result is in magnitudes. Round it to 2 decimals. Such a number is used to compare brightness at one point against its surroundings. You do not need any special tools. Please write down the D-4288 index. -5.98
